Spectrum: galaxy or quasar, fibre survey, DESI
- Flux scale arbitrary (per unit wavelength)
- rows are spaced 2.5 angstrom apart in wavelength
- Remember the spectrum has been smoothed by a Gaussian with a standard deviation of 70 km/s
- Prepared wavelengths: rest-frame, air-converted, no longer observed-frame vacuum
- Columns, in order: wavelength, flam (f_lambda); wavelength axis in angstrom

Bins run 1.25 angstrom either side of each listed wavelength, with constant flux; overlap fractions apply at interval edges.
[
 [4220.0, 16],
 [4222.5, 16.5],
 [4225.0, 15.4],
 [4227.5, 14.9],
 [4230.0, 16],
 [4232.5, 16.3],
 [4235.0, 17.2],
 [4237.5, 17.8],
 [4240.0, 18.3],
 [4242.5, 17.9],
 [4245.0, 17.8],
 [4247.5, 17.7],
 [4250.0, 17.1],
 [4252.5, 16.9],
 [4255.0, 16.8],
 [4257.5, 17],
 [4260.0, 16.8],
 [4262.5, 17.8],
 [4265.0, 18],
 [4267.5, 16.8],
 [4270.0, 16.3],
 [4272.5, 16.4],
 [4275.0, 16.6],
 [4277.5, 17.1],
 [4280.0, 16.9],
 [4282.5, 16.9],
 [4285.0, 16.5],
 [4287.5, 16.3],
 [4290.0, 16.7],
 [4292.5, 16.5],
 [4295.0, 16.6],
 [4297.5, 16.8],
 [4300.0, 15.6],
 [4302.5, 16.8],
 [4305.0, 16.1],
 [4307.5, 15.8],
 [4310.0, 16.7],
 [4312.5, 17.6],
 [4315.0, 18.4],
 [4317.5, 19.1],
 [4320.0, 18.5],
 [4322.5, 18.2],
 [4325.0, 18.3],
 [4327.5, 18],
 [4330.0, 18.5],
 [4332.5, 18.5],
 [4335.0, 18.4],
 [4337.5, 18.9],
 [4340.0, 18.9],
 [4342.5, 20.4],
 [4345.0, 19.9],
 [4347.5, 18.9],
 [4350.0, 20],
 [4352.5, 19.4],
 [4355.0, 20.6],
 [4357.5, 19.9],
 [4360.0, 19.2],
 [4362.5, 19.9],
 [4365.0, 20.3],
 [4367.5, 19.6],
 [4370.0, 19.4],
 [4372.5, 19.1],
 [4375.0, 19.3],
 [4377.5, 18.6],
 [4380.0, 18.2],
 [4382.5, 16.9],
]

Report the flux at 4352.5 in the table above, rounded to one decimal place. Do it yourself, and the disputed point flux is 19.4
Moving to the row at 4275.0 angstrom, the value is 16.6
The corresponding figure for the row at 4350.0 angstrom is 20.0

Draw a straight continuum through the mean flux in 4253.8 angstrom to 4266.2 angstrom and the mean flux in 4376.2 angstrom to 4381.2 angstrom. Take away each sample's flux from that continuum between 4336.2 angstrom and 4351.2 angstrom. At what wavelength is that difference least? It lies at 4342.5 angstrom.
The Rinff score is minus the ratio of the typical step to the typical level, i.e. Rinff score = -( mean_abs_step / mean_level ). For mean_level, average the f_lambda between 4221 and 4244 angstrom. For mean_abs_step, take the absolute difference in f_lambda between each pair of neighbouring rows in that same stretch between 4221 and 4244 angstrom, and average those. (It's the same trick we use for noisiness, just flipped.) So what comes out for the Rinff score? -0.040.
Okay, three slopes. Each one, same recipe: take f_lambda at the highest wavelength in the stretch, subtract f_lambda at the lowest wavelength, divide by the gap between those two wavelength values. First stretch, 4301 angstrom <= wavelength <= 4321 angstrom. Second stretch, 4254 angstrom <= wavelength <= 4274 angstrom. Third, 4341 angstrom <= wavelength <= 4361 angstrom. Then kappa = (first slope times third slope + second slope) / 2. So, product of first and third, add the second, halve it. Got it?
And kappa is -0.015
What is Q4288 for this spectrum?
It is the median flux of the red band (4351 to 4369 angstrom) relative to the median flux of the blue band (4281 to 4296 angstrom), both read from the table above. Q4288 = 1.20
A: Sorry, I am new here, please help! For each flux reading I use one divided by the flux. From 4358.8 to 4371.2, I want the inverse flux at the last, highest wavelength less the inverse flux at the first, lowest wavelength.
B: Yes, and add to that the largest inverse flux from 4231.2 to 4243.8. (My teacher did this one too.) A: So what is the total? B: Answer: 0.0608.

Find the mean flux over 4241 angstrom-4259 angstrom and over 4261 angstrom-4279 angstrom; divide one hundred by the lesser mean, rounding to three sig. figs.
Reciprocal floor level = 5.88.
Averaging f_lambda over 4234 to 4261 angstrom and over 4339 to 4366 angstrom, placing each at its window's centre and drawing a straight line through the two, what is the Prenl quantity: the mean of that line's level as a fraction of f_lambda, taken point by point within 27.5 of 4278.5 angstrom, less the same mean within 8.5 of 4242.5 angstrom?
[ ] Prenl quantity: 0.11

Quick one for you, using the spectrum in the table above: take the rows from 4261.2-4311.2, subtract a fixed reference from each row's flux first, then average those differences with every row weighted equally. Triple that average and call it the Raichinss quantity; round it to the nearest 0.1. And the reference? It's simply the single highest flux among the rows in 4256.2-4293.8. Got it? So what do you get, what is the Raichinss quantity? -4.0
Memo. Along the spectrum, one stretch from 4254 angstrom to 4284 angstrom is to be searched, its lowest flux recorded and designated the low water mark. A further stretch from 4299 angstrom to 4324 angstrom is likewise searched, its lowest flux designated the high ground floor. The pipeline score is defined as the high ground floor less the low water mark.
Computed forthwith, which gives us -0.7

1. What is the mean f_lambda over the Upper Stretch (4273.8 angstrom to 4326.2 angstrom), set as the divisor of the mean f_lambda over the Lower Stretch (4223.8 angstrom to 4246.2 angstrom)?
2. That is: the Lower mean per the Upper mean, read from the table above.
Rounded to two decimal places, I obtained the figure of 0.99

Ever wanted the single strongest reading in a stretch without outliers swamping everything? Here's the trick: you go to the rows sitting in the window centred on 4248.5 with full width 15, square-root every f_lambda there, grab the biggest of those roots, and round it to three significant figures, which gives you 4.23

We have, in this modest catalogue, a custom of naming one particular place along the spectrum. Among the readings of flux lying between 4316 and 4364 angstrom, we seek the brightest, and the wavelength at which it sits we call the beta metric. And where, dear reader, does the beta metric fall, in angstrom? 4355.0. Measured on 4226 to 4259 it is 4240.0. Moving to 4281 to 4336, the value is 4317.5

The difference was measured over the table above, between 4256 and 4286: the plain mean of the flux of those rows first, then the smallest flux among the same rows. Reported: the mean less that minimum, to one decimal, 0.6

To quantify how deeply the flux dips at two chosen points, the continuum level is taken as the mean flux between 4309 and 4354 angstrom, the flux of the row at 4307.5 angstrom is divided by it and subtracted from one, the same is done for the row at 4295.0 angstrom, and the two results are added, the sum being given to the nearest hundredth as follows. 0.27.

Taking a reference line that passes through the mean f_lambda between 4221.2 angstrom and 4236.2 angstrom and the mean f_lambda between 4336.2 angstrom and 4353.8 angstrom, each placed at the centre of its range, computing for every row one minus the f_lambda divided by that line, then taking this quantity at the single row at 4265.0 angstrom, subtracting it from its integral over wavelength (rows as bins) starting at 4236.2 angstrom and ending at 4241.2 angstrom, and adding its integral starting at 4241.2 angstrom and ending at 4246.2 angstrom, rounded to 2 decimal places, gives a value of -0.88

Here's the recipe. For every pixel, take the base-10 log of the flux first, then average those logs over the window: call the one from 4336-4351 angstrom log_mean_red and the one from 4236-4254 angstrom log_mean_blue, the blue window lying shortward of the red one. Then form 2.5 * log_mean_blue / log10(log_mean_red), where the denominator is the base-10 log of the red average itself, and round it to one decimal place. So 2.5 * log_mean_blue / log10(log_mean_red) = 28.2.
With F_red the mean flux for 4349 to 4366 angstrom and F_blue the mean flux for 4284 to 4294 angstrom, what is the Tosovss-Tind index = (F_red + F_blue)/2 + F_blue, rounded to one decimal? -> 34.7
